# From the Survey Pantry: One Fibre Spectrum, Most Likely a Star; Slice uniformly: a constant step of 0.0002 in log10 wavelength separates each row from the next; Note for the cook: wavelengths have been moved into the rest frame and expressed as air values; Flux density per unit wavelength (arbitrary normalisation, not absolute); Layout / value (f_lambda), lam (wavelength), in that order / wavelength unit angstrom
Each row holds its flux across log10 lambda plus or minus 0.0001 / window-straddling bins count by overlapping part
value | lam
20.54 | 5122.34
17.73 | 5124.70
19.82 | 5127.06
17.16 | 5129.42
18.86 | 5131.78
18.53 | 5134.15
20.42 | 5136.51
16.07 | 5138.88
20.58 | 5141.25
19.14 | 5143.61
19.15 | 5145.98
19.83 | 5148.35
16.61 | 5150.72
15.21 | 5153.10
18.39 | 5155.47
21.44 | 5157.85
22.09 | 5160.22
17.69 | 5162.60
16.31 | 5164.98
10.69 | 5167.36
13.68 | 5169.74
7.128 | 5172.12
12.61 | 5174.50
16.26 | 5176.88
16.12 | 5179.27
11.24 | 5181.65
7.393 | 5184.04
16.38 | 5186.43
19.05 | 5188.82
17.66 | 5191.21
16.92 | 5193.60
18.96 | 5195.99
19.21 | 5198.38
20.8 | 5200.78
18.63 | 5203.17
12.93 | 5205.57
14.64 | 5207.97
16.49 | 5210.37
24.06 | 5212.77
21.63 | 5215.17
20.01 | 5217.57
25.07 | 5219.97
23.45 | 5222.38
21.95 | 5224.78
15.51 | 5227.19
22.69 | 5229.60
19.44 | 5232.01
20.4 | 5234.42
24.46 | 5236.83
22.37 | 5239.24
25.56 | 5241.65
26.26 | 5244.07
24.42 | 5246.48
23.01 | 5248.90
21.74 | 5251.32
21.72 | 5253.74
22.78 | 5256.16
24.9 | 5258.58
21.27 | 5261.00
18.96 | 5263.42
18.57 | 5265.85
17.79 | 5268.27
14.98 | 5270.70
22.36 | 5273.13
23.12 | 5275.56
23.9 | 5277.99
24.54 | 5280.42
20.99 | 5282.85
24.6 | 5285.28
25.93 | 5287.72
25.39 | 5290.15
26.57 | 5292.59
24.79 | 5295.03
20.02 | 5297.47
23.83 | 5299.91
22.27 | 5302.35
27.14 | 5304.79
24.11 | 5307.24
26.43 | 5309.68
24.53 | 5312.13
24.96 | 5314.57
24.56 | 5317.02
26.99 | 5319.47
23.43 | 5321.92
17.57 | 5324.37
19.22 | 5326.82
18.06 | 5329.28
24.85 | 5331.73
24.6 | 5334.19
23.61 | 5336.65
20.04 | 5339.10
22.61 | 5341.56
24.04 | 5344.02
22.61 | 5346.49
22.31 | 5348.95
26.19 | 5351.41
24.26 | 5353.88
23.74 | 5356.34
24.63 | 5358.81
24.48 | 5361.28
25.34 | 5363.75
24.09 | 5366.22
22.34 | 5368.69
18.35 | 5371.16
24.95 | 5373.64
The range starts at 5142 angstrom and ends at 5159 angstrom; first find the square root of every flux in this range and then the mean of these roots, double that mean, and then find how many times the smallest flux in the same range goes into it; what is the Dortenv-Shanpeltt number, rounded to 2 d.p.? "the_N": 0.57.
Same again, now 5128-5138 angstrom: 0.50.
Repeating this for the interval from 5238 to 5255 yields 0.45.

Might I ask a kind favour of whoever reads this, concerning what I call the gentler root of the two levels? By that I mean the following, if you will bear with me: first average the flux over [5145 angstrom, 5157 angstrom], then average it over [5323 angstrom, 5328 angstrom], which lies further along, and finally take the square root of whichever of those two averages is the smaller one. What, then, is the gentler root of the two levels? 4.2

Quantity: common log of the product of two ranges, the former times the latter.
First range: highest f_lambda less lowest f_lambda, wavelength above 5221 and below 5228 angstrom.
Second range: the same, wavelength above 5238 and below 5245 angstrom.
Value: 1.5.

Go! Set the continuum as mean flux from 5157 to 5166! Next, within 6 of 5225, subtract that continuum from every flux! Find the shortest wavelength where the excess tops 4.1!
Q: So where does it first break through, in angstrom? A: 5219.97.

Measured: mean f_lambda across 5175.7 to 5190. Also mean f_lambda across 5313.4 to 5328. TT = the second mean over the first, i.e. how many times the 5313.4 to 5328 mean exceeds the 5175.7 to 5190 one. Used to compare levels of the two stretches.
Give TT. 1.58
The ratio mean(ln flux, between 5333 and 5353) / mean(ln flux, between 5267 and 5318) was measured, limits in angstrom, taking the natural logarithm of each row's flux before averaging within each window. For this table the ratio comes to 1.00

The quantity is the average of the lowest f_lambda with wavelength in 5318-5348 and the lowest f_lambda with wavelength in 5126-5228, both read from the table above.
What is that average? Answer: 12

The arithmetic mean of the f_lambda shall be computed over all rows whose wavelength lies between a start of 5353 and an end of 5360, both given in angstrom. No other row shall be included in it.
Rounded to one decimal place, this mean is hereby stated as 24.2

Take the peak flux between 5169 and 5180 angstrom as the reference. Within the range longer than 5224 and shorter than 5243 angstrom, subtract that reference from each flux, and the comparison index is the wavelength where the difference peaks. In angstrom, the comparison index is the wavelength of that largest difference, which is 5241.65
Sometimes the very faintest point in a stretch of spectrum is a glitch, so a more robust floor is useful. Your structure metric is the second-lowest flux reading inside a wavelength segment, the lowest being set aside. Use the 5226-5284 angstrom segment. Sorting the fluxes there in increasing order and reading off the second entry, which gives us 15.51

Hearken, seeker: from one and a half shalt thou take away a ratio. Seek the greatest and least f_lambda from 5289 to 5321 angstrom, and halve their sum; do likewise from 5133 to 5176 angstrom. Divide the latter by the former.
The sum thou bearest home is 0.88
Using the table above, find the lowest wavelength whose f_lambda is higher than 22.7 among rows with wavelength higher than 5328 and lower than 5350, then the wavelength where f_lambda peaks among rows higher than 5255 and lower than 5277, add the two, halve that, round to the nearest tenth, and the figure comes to 5295.2 angstrom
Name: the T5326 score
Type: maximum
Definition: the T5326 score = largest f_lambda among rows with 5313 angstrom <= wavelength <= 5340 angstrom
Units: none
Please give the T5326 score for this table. 26.99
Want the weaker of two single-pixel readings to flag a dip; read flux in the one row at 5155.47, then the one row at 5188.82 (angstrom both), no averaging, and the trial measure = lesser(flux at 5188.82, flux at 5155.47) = 18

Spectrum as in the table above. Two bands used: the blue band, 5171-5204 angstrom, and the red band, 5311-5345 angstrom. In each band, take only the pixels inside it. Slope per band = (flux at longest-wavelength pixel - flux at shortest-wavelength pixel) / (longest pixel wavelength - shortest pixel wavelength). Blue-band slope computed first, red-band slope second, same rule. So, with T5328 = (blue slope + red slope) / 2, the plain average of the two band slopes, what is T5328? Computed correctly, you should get 0.18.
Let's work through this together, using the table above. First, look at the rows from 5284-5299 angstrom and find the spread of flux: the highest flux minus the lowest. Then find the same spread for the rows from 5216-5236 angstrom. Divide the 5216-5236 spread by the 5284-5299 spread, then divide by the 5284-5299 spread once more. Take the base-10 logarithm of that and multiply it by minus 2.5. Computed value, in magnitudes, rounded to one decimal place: 1.6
